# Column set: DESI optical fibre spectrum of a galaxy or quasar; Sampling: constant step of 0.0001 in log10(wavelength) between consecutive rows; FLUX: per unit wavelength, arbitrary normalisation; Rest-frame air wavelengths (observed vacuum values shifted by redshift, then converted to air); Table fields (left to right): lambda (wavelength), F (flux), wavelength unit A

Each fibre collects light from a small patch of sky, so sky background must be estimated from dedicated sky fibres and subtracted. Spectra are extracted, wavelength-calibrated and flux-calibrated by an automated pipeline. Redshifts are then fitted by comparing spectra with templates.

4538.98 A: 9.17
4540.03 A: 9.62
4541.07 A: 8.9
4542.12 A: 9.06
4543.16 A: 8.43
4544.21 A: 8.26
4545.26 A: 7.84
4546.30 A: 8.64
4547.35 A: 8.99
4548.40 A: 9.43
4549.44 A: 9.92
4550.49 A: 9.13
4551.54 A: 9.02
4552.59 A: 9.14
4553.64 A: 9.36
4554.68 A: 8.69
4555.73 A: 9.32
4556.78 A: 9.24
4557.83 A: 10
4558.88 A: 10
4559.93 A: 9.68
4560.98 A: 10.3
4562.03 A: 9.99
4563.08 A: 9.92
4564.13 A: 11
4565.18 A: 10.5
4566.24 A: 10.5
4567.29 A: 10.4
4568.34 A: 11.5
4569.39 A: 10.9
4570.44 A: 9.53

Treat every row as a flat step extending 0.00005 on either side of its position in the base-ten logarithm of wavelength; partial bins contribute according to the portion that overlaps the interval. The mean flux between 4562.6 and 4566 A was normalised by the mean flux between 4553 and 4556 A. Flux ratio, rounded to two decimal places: 1.15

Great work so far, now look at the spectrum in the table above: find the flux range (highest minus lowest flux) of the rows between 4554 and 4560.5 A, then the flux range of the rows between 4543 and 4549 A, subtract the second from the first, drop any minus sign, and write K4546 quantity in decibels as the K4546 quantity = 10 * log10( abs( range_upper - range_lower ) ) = -5.5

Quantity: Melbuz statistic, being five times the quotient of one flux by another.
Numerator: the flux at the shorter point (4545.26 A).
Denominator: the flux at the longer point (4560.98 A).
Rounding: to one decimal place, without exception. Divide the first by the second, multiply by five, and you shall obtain 3.8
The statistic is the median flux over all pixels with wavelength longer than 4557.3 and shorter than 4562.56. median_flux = 10.0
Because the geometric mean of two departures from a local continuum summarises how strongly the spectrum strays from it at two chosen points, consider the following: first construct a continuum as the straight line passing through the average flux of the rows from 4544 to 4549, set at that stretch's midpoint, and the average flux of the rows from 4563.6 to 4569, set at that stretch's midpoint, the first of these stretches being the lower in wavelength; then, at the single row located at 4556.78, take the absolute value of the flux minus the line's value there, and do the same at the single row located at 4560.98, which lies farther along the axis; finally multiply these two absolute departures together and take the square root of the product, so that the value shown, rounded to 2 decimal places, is 0.21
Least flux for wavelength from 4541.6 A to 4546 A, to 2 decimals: 7.84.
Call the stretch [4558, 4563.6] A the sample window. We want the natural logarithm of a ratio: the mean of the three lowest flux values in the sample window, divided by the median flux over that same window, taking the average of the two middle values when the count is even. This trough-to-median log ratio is -0.013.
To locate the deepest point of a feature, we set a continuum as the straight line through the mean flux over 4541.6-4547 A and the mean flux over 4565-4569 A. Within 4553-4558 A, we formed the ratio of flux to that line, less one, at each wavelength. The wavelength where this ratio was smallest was 4554.68 A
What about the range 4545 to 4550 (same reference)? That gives 4545.26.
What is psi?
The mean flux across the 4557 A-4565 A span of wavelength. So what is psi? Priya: 10.1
